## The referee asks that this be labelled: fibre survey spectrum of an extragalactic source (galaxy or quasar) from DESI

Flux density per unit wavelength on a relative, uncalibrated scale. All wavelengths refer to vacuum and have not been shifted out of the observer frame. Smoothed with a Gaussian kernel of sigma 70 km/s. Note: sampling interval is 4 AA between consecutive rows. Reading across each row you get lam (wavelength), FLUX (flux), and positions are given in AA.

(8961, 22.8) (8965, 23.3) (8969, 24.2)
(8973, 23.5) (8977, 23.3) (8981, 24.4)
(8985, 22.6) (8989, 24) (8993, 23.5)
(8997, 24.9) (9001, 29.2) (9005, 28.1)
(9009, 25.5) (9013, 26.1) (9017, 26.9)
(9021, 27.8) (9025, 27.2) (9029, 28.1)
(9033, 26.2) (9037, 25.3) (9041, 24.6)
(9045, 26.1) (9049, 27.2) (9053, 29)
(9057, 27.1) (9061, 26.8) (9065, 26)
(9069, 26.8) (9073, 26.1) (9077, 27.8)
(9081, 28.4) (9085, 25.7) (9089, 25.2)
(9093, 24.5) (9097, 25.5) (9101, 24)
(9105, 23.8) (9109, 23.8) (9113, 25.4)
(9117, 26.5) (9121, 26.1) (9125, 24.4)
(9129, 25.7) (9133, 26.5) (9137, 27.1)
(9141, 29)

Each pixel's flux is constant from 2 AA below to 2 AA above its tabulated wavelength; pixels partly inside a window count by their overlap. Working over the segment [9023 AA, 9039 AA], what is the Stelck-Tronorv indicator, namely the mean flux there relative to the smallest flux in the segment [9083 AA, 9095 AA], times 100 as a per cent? 109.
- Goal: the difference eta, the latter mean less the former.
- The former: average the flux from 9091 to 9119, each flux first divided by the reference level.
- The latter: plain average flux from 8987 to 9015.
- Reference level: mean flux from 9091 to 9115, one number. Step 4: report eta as 24.9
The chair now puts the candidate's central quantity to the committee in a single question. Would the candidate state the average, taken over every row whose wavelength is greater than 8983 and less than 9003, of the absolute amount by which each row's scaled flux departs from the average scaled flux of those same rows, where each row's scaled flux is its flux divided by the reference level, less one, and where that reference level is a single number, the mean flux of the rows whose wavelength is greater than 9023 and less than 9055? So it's 0.066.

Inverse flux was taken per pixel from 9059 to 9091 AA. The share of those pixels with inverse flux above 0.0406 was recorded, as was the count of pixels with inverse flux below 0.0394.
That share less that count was -7.0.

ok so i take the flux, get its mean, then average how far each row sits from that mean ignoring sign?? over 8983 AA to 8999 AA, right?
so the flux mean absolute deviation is 0.70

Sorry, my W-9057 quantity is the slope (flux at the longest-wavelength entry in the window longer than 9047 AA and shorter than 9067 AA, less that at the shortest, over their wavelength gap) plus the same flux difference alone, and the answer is -1.3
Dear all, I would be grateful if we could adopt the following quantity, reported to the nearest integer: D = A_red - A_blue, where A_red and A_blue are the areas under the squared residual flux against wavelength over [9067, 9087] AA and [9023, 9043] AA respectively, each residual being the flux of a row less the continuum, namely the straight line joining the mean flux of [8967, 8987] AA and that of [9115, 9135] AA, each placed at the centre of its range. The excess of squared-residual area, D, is -14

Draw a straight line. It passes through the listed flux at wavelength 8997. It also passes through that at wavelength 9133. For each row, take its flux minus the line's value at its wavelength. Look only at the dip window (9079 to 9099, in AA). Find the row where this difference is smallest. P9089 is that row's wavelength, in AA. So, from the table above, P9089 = 9093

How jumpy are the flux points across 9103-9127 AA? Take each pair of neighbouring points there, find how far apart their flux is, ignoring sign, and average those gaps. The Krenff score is 0.96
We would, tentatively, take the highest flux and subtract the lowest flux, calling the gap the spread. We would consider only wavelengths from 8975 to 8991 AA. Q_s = 1.8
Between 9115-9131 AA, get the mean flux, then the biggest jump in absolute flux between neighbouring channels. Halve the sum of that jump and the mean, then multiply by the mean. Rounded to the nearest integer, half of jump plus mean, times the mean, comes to 351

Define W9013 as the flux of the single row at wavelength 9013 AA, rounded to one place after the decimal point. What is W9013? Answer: 26.1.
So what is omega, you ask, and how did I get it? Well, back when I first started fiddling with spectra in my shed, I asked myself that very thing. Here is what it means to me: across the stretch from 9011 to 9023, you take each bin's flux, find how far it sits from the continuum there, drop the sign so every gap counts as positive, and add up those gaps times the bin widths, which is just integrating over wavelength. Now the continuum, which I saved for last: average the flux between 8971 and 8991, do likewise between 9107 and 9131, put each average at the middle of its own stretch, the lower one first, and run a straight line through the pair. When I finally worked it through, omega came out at 35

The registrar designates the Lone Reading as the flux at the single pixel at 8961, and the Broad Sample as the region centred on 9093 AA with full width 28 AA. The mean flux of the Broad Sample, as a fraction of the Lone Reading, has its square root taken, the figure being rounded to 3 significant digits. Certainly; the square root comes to 1.05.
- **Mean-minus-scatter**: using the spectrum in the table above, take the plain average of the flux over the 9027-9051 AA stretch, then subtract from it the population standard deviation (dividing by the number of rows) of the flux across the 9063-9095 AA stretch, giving 25.0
